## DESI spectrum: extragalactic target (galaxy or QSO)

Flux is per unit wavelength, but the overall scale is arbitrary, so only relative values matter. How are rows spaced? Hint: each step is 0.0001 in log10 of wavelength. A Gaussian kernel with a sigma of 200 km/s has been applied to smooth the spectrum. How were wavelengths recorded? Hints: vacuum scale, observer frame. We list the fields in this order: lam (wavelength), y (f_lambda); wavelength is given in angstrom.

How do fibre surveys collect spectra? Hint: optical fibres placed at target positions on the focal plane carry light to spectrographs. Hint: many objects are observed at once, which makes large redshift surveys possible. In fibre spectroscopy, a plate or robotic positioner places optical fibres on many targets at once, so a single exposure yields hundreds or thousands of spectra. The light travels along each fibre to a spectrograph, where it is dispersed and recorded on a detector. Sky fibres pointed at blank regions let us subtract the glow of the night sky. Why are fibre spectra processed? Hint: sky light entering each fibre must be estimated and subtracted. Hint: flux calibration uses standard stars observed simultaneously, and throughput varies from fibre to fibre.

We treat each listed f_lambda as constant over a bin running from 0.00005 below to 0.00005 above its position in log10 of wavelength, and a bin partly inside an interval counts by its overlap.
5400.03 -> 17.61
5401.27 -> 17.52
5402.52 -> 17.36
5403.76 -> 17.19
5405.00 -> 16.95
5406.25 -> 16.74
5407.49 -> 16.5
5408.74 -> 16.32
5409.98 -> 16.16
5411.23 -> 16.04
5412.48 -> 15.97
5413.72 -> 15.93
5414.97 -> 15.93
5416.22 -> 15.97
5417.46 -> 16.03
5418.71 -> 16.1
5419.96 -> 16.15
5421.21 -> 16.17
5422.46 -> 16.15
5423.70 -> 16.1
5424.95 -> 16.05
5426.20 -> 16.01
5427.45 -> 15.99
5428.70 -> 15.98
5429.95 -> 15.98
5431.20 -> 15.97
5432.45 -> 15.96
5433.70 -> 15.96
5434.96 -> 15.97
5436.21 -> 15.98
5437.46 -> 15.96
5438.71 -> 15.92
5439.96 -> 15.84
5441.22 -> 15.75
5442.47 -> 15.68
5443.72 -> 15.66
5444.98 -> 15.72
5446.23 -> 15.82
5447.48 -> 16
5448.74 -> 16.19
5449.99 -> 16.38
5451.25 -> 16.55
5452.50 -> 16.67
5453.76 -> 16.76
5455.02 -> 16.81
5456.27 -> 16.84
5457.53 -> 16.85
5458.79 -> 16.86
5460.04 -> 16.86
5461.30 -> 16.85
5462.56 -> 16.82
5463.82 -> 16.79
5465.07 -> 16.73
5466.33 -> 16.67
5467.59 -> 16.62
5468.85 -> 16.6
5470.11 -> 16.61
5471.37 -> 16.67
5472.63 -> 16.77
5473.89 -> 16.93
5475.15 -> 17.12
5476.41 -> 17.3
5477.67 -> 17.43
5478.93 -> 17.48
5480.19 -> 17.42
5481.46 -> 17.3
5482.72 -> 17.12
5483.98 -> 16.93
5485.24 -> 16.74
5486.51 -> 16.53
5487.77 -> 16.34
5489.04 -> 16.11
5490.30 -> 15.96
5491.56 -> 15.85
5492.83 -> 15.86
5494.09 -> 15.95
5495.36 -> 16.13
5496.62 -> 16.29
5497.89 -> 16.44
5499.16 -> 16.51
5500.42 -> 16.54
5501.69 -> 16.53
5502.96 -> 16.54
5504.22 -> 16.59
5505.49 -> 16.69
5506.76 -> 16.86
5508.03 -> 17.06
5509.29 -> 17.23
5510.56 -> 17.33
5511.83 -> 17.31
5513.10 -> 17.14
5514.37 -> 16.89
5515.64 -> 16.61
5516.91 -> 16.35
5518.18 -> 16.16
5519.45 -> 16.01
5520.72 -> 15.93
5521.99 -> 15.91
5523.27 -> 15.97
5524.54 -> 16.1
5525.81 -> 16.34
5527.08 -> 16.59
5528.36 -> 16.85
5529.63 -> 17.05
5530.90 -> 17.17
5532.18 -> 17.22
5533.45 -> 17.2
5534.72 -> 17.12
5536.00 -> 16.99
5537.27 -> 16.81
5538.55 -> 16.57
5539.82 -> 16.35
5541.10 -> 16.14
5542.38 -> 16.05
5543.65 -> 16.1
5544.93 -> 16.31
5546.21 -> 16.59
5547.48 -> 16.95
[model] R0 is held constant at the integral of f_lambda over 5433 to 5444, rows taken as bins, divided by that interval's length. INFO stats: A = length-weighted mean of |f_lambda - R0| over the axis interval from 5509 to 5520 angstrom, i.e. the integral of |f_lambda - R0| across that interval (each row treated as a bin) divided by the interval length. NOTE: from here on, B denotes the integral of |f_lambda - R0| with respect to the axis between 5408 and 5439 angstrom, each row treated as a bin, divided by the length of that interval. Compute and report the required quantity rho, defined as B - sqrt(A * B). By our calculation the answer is -0.22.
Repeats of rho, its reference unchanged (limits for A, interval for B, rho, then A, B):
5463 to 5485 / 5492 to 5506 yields -0.24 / 1.1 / 0.5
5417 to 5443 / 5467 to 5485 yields 0.73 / 0.2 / 1.2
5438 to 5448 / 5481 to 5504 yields 0.31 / 0.1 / 0.6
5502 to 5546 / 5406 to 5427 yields -0.19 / 0.8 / 0.3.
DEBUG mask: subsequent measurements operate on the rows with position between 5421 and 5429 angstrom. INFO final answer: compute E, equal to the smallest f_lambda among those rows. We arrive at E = 15.98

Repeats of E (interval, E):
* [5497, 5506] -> 16.44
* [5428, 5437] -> 15.96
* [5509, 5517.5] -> 16.35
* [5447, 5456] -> 16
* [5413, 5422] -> 15.93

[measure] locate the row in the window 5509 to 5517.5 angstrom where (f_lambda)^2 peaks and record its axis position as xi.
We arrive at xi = 5510.56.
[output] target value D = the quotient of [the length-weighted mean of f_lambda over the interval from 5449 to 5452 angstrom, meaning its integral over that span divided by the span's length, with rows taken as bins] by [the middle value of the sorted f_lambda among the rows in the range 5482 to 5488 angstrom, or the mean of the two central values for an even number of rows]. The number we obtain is 0.984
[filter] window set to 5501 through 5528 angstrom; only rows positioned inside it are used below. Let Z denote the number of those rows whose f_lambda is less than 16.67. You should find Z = 13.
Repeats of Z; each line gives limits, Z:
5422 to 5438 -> 13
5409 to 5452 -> 34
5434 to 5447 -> 10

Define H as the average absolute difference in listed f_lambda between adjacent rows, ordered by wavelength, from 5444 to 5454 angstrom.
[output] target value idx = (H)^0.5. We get 0.39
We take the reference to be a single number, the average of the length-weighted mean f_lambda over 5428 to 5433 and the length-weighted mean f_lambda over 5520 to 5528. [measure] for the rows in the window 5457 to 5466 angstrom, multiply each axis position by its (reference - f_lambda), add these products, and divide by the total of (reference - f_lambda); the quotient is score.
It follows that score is 5461.2 angstrom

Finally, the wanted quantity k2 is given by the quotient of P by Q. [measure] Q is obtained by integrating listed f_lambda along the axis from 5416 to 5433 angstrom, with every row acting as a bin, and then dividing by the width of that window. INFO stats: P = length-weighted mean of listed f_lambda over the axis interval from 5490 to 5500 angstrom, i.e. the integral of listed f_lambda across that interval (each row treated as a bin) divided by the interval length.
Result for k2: 1.01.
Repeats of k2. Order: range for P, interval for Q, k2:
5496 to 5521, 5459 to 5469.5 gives 0.99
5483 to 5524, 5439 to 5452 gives 1.03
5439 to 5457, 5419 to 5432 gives 1.01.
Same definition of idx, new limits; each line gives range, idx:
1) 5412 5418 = 0.19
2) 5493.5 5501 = 0.34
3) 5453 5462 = 0.14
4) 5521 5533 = 0.40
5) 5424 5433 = 0.12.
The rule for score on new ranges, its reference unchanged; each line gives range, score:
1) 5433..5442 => 5438.6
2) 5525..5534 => 5530.5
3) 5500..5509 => 5504.9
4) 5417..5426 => 5421.5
